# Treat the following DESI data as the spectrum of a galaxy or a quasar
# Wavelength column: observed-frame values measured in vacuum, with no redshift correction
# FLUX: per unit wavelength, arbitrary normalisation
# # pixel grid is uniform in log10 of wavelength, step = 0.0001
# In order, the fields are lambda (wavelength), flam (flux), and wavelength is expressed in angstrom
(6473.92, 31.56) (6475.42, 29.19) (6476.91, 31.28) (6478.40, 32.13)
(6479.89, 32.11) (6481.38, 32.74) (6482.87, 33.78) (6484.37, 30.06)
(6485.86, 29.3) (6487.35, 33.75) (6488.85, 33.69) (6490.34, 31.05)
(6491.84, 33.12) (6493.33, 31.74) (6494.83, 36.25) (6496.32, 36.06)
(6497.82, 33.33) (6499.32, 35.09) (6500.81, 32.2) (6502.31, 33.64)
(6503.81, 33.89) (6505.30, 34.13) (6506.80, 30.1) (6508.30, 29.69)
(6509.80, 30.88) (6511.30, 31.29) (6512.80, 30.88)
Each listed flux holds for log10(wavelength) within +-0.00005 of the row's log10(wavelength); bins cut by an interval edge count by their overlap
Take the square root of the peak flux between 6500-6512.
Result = 5.84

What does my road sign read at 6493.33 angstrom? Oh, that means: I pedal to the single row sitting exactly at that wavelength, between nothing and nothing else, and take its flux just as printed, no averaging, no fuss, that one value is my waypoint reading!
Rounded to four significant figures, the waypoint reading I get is 31.74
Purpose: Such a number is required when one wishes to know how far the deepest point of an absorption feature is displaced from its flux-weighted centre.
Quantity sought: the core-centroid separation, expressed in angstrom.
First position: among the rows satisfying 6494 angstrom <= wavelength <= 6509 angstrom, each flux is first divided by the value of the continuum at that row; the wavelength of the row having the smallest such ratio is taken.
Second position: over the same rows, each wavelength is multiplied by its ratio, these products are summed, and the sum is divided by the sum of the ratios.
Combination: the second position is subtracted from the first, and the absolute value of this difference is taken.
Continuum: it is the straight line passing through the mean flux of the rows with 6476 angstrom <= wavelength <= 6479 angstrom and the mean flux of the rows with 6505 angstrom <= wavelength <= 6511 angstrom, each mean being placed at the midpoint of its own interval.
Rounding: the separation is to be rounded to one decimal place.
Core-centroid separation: 6.9 angstrom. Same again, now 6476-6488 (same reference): 3.7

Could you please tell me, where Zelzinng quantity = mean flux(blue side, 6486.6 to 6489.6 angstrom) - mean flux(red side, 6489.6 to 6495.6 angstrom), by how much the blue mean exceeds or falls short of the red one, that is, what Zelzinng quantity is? 1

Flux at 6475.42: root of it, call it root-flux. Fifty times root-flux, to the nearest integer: 270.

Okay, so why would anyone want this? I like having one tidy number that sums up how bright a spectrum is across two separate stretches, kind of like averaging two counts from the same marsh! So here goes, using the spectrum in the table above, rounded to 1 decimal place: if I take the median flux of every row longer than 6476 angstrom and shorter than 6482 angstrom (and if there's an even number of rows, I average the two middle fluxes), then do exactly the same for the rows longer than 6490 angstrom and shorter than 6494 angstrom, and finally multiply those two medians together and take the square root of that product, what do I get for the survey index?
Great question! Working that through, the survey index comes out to 31.9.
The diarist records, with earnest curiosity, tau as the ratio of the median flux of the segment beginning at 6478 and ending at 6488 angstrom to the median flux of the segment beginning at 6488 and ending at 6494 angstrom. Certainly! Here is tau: 0.991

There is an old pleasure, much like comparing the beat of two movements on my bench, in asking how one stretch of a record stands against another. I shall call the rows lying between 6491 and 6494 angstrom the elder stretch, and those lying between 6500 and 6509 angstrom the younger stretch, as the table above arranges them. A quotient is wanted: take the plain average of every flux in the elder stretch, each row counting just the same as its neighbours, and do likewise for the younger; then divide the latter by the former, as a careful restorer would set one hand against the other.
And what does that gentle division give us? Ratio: 1.00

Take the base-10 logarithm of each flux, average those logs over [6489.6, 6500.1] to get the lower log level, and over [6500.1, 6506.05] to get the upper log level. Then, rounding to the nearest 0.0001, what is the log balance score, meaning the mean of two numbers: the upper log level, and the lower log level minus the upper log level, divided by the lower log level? 0.7635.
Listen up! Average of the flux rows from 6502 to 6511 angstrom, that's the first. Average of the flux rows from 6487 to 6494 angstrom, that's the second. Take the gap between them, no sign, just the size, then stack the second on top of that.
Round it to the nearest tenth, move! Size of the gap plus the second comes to 33.3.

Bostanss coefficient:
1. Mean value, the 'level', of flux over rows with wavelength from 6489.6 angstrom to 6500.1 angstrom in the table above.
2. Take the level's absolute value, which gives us 33.8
